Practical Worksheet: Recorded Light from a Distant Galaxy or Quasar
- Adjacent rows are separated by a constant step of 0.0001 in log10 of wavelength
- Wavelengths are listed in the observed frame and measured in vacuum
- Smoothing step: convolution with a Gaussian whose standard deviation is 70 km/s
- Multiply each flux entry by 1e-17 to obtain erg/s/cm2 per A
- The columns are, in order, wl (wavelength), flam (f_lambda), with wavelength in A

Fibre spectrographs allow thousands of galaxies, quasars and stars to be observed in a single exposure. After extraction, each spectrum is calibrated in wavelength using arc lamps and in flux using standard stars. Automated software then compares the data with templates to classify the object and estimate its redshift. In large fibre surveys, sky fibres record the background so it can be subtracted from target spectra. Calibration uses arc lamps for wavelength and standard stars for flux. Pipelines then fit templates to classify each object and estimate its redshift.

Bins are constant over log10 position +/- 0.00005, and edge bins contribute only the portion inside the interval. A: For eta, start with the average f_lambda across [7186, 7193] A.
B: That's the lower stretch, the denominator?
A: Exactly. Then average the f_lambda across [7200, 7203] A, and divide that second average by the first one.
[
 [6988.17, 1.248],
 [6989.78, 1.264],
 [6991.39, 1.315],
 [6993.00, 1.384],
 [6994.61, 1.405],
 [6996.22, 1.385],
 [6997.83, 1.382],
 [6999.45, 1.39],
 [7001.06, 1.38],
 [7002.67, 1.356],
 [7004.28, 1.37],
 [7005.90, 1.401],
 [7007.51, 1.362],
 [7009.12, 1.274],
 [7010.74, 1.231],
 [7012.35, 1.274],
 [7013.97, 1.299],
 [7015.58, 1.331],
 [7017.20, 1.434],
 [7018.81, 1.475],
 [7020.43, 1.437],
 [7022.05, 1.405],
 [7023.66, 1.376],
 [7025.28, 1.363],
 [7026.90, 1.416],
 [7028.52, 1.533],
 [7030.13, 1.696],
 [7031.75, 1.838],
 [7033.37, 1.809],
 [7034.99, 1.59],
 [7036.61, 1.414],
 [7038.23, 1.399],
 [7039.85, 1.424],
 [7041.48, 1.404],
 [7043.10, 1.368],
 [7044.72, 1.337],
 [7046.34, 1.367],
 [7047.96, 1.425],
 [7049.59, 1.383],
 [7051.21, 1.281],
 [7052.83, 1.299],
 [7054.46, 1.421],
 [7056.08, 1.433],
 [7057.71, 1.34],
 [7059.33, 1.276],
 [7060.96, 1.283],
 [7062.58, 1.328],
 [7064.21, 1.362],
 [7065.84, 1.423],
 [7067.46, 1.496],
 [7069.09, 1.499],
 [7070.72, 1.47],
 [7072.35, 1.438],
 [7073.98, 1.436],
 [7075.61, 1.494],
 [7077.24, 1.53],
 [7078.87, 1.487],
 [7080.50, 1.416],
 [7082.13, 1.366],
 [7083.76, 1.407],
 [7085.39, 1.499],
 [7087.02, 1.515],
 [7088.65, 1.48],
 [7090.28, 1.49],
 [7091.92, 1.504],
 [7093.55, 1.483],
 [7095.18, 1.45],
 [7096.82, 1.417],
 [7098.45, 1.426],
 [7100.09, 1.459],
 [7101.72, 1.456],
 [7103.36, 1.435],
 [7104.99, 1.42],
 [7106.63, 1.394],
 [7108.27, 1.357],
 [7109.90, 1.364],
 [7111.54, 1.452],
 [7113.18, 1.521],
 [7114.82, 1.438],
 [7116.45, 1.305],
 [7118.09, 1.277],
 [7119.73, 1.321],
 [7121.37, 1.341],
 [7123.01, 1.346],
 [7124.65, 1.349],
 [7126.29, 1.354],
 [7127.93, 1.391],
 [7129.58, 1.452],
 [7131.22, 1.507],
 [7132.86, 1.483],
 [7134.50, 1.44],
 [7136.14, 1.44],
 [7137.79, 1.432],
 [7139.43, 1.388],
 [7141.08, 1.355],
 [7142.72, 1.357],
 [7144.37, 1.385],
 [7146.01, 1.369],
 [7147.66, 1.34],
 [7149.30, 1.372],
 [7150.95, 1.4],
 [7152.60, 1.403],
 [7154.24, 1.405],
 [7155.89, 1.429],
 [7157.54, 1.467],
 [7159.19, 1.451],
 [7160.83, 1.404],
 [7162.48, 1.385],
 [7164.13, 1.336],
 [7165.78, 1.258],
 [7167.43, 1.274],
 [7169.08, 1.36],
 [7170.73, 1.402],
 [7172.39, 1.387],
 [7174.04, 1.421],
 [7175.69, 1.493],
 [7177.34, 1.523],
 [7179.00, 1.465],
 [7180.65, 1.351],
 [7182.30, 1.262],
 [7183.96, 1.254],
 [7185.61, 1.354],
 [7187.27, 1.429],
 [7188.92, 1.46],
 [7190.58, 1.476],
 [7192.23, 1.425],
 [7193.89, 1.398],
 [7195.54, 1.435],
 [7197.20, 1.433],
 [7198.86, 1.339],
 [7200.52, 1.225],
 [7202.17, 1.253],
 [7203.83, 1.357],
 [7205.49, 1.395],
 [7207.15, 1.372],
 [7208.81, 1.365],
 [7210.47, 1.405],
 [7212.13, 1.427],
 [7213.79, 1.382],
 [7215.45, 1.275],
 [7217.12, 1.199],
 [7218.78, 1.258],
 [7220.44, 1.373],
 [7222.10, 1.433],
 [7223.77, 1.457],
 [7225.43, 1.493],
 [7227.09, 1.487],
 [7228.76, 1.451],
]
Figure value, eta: 0.86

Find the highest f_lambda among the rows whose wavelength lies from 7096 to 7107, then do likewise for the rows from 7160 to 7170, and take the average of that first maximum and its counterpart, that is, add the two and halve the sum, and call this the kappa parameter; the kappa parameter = 1.43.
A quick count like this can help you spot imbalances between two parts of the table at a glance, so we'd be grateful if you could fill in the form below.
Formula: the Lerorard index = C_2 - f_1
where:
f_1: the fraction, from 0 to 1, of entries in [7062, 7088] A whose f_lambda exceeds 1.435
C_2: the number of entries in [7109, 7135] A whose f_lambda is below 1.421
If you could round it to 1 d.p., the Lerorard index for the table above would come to 8.4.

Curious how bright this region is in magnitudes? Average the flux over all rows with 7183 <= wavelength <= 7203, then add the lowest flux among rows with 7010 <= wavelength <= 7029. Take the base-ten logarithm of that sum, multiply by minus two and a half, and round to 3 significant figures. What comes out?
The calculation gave -1.04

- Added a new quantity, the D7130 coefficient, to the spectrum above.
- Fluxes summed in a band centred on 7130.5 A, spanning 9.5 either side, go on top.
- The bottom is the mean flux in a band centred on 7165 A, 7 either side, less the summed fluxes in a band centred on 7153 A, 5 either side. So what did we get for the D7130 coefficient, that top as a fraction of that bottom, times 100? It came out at -238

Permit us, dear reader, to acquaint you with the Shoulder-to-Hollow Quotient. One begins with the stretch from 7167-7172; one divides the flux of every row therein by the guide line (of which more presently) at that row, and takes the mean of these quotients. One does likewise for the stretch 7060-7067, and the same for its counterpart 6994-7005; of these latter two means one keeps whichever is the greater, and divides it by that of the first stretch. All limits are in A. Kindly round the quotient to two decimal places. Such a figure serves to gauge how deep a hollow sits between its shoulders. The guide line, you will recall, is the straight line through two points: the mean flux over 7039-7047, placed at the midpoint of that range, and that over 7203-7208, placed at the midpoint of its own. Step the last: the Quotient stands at 1.02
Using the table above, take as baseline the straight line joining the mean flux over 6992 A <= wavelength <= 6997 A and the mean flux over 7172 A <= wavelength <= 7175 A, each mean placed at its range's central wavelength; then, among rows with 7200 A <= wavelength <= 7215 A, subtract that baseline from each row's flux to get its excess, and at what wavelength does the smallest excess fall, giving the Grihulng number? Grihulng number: 7200.52 A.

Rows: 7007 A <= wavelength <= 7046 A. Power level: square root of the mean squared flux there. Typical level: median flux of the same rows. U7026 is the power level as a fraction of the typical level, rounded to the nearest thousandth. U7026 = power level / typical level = 1.029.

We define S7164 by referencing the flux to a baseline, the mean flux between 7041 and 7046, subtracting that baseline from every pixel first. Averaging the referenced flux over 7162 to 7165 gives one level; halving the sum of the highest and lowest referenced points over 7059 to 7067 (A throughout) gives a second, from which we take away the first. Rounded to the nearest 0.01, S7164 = -0.01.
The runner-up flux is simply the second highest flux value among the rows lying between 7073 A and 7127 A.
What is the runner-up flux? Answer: 1.521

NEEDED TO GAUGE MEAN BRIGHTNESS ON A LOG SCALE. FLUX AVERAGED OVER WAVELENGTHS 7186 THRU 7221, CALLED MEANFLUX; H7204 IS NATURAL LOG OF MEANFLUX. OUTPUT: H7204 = 0.312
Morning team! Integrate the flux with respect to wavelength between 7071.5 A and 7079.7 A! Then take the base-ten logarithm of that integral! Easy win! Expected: 1.08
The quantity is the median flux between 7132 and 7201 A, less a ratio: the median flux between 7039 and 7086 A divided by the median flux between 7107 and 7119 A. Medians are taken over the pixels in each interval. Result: 0.363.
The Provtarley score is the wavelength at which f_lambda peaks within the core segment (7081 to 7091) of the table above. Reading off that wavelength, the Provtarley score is 7087.02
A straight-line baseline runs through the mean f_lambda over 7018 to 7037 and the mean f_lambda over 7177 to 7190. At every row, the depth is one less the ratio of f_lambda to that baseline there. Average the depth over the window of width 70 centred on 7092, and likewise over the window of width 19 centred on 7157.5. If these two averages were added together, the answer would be 0.05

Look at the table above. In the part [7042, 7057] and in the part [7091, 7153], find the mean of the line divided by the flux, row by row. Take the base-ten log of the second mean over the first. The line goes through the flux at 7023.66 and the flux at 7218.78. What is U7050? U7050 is -0.026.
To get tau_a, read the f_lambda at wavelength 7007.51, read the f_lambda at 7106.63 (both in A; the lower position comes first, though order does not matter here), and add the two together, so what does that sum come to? 2.76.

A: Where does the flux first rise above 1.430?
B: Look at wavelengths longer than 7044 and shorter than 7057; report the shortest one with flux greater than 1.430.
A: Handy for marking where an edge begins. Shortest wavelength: 7056.08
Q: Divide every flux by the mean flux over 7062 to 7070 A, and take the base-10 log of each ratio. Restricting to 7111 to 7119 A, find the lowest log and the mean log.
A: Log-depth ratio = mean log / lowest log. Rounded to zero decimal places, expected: 0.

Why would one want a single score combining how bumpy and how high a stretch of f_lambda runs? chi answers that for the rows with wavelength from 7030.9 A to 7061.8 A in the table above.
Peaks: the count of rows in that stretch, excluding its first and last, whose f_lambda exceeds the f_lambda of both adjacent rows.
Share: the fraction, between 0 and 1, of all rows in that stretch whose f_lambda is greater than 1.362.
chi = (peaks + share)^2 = 13.6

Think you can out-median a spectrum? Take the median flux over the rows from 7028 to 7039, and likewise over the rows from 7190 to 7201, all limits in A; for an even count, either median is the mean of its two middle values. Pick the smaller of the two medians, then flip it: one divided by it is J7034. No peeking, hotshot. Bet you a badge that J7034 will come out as 0.70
